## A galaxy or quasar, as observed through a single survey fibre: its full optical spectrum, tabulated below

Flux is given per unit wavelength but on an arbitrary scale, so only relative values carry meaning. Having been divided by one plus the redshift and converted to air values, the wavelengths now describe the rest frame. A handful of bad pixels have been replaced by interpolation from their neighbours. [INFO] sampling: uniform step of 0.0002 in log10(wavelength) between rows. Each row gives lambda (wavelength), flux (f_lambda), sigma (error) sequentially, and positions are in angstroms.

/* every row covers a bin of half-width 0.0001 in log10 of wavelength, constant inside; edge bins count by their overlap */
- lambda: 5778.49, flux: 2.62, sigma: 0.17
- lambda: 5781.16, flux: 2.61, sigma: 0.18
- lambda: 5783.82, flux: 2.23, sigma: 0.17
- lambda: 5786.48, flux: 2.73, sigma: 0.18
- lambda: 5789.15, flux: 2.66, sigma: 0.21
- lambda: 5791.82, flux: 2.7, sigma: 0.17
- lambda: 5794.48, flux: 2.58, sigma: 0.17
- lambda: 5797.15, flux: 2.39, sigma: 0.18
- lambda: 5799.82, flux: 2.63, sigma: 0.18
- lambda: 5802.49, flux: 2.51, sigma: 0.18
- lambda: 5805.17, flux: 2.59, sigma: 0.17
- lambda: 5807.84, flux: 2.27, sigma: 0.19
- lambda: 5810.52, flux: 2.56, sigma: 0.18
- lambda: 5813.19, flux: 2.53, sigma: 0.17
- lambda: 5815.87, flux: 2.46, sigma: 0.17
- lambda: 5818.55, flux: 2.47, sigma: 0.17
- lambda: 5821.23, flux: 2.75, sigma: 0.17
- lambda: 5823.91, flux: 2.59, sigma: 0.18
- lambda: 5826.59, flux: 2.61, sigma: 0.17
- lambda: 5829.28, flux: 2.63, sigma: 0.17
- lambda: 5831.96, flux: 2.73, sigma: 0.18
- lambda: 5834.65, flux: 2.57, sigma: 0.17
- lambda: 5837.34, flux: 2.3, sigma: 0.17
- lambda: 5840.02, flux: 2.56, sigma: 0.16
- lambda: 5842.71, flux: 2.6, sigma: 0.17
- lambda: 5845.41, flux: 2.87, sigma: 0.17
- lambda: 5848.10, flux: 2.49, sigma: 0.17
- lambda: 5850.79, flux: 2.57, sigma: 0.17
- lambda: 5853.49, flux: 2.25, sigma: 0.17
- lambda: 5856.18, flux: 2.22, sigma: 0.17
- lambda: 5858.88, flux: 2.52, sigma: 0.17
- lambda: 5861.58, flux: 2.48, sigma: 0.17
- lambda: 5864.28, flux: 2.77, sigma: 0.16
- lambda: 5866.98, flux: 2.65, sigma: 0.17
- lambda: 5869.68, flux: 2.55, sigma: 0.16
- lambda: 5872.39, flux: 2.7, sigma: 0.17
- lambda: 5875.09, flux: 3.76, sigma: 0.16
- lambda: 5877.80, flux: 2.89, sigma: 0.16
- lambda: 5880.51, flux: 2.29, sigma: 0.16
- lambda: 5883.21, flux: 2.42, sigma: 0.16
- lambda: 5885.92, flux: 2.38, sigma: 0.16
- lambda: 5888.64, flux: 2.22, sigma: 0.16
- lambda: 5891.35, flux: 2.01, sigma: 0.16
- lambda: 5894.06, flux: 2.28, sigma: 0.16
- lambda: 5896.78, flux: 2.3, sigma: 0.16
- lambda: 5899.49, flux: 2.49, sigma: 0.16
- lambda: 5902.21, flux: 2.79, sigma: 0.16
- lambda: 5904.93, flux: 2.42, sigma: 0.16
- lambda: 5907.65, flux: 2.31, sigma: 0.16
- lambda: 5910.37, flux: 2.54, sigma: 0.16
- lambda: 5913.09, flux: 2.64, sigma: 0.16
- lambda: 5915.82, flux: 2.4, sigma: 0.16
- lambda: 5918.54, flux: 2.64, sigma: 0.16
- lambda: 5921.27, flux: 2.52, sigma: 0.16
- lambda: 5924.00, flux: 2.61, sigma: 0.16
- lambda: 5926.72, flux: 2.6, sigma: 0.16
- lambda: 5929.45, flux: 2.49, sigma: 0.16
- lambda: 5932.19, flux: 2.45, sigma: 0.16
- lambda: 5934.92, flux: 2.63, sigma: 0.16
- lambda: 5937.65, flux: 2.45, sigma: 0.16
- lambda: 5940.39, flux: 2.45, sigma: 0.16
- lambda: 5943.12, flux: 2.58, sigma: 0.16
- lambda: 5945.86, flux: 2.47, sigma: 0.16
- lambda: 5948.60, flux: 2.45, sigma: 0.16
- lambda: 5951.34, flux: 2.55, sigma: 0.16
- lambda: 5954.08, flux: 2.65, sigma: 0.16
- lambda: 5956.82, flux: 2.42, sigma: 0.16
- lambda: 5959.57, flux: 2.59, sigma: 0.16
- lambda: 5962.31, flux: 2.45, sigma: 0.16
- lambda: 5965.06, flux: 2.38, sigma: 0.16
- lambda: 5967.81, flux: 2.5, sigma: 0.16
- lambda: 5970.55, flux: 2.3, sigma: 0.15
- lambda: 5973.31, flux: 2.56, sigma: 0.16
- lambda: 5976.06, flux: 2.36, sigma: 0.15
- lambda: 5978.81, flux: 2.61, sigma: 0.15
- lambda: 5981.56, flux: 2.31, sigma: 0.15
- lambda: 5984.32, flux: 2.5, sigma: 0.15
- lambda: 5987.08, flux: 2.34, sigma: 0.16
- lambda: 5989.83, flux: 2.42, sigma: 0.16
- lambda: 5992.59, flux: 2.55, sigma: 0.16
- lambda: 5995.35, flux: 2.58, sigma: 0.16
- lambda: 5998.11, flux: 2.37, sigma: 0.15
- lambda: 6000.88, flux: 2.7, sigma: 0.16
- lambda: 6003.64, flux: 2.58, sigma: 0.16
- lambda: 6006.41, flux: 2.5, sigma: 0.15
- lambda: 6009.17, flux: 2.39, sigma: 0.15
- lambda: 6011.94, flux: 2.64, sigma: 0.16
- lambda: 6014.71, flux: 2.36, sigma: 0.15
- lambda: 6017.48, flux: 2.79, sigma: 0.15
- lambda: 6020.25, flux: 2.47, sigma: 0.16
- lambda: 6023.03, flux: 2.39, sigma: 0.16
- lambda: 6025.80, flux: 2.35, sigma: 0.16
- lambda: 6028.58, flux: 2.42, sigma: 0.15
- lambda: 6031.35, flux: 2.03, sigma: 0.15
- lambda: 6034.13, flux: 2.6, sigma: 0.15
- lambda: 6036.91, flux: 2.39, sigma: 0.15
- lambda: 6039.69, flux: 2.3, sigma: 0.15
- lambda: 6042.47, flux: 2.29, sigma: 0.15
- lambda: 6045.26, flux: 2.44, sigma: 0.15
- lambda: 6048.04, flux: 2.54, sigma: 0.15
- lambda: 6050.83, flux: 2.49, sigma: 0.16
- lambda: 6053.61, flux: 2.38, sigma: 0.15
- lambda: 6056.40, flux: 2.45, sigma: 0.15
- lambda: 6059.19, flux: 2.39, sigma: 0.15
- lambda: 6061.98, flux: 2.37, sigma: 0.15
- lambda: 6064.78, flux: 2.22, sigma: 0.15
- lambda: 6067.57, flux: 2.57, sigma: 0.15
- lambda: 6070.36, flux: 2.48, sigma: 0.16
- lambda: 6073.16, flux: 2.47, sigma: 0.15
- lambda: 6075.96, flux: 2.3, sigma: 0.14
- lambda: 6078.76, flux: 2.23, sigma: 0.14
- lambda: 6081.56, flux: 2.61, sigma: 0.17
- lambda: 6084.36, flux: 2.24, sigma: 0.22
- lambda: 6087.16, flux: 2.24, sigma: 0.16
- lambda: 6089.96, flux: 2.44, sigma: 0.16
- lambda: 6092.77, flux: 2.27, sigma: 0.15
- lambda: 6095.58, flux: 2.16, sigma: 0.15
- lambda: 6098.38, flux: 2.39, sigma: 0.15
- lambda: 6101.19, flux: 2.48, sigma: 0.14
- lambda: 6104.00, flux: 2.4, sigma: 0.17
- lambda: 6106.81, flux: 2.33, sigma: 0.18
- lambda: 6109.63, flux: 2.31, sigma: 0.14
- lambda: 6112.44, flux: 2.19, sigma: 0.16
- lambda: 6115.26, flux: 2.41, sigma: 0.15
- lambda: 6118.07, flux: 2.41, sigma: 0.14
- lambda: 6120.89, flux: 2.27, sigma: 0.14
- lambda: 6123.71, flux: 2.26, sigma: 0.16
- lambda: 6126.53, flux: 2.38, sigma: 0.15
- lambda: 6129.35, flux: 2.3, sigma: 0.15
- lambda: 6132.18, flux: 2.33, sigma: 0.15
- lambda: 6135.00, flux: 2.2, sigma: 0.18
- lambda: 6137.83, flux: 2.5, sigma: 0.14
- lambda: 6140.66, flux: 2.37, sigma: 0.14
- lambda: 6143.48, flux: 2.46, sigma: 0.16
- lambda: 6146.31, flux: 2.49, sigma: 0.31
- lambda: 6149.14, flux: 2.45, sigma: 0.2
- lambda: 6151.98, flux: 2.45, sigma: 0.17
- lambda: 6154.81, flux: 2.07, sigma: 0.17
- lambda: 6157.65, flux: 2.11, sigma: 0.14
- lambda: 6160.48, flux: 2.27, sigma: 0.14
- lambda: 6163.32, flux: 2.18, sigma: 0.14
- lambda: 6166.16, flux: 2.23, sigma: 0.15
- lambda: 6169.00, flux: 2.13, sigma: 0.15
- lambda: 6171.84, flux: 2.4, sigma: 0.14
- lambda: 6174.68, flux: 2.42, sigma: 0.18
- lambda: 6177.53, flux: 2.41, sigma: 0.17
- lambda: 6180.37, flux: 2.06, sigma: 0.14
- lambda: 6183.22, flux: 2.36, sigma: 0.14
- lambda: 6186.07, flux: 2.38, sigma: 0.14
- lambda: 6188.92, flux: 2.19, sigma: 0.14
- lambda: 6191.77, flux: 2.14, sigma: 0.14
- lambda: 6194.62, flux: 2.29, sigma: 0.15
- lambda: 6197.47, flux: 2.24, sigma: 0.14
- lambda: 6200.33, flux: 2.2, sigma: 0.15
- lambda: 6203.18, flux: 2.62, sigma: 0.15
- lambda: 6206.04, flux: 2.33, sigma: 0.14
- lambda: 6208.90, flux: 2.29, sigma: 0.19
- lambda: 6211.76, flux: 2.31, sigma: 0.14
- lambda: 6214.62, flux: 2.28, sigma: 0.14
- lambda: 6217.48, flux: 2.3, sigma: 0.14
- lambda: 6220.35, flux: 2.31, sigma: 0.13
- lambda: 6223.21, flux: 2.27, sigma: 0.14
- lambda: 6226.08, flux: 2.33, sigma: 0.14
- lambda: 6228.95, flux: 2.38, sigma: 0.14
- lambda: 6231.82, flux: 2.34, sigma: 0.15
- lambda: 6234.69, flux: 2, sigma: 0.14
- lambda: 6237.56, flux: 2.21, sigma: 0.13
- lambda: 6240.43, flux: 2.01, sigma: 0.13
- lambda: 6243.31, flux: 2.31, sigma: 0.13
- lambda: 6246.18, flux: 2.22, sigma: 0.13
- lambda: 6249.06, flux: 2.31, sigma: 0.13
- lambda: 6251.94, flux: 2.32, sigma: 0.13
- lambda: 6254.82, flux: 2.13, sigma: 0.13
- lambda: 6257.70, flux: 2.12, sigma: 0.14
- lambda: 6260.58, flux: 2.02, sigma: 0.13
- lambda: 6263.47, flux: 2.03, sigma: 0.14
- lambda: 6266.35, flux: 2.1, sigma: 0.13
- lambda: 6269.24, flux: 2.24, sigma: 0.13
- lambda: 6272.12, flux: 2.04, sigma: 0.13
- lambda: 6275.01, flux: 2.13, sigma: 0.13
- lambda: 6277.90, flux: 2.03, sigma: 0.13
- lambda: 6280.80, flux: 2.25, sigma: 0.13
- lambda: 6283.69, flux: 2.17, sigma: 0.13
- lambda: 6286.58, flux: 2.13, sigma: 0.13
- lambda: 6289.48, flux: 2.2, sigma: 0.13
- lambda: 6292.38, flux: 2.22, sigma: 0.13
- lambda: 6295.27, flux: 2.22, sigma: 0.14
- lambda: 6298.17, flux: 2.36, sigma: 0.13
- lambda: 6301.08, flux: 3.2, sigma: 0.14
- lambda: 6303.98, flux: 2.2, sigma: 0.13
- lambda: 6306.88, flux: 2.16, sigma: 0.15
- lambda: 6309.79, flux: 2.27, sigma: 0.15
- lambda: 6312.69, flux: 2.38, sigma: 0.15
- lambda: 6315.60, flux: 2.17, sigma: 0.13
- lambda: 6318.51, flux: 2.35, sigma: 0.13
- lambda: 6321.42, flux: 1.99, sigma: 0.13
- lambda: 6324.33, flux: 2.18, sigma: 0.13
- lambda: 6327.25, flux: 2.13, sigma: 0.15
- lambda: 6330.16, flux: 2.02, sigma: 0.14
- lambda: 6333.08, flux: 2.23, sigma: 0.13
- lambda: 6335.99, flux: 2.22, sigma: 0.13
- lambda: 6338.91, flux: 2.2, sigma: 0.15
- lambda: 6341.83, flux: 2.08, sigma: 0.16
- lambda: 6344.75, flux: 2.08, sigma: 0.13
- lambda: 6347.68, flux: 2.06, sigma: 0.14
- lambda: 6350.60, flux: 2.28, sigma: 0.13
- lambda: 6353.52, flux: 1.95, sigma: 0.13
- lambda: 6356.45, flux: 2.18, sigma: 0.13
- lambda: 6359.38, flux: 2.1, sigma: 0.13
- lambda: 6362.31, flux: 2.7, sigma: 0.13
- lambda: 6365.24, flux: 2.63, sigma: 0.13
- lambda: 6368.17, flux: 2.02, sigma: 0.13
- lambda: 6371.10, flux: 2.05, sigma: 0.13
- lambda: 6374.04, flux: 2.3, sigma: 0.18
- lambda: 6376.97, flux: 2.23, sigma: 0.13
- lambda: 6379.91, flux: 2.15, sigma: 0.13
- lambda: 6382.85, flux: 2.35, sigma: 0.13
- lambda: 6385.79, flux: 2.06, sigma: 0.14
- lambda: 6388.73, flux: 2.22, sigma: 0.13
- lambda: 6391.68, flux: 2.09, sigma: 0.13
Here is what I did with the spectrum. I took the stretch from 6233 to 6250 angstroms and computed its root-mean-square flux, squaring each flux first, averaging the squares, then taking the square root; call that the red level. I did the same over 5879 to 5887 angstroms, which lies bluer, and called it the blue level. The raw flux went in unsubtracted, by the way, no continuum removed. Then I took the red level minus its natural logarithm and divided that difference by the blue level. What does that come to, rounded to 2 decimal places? 0.59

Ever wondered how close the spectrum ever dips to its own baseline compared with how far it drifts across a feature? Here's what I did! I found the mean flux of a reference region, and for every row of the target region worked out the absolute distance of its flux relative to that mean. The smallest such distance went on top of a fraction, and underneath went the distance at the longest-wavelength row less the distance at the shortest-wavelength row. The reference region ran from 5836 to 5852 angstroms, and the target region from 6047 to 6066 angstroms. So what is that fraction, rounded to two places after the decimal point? 0.08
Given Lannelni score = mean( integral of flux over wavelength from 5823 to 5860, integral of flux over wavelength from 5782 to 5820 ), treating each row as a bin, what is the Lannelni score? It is 94.9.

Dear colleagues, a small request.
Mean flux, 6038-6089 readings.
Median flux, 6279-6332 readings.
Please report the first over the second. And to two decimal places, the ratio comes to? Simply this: 1.09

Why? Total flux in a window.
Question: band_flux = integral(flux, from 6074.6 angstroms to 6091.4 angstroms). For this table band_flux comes 39.4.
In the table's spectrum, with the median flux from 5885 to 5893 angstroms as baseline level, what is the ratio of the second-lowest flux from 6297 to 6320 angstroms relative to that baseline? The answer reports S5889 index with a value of 0.98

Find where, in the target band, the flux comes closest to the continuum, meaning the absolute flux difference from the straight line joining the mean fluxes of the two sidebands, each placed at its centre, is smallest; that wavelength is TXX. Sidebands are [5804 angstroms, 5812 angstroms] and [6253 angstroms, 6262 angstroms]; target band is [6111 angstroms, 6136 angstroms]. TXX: 6135.00 angstroms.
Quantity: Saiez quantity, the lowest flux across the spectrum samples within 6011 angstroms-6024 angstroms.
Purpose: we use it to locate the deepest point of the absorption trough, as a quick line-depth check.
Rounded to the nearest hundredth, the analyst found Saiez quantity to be 2.36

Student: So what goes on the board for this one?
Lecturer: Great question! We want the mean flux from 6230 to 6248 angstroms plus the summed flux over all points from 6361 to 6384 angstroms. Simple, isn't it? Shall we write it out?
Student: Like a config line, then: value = 21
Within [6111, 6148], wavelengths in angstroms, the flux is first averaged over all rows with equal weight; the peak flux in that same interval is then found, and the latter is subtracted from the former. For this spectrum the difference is -0.15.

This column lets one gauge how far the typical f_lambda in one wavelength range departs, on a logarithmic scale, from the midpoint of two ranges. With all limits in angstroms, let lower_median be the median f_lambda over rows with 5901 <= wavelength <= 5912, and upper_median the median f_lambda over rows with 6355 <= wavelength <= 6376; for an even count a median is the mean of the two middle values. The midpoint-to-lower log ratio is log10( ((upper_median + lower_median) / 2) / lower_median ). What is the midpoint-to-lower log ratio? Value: -0.027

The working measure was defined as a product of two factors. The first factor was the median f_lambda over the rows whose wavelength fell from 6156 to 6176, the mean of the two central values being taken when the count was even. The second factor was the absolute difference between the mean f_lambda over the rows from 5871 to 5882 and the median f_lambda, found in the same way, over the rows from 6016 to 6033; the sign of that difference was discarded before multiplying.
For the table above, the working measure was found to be 1.1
